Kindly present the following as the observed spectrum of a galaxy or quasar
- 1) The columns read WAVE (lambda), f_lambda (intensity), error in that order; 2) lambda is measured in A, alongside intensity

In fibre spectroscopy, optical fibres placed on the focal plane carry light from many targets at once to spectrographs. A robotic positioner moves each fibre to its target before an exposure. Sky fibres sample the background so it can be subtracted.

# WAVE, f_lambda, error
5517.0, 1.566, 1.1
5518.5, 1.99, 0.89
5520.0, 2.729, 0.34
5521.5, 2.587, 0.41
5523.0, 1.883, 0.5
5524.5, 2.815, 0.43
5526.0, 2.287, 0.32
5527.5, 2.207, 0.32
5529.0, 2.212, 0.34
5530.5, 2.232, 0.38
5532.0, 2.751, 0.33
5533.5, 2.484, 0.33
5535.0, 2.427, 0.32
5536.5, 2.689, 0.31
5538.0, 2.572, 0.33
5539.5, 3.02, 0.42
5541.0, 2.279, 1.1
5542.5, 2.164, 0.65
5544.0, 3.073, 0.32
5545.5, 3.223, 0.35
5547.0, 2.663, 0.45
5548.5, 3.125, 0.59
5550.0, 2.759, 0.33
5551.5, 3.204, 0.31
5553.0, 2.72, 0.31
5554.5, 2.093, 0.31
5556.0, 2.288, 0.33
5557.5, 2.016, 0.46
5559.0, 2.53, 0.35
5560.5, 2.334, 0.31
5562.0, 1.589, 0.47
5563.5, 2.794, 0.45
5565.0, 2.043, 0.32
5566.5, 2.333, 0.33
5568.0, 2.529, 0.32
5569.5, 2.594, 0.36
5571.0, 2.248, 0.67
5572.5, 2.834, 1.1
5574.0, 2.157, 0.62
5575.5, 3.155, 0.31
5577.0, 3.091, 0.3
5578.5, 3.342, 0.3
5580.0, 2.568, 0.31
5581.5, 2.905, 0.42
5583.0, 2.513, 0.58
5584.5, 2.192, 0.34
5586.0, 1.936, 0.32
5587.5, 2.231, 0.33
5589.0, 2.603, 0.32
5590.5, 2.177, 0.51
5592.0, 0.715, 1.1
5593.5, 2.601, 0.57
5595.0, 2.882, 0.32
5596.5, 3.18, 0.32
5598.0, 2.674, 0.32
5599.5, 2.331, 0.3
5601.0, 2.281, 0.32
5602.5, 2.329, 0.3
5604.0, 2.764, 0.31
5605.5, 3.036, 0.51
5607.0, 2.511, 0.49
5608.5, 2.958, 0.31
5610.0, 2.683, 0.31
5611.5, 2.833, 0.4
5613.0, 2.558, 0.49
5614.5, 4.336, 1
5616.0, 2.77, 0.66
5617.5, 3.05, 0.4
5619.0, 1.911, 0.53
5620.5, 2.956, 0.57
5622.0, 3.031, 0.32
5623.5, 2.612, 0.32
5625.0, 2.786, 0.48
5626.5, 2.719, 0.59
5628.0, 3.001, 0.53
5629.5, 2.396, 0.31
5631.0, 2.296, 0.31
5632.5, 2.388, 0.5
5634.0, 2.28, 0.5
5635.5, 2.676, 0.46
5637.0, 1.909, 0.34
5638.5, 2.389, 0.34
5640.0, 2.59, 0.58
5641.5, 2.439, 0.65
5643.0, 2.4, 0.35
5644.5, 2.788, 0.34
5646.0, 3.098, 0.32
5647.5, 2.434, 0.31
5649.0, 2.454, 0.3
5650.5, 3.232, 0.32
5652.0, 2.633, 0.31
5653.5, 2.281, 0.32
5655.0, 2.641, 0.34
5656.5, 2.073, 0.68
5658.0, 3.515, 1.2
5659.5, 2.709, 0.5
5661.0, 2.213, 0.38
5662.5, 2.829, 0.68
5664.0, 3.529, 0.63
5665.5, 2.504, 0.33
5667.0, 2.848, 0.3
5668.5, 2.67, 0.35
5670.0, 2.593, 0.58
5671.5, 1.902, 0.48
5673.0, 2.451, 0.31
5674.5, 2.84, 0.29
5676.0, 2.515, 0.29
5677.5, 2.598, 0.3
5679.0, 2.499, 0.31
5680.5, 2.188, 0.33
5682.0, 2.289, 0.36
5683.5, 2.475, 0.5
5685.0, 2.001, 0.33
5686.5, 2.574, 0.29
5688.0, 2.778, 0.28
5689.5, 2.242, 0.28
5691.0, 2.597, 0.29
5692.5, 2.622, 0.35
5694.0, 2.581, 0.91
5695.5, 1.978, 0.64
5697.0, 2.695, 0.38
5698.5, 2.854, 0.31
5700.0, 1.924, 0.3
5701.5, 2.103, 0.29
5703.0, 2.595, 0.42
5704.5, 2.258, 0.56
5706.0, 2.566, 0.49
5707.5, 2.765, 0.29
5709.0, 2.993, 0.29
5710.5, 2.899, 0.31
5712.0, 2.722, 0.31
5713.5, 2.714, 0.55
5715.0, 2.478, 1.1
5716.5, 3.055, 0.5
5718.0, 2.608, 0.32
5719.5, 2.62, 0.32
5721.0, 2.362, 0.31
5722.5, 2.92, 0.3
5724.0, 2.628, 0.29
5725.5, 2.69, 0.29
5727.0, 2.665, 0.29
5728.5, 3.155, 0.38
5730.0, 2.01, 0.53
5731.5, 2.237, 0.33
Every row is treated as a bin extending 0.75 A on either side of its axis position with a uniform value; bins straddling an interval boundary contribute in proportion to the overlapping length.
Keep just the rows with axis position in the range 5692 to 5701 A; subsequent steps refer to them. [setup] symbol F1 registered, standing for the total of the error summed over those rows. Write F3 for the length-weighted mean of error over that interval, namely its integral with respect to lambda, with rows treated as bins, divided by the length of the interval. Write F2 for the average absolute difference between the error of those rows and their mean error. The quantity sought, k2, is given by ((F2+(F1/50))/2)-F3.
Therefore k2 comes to -0.353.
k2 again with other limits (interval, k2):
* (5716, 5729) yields -0.276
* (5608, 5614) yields -0.357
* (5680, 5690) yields -0.290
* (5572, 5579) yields -0.354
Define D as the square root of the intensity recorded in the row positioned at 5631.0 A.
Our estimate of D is 1.52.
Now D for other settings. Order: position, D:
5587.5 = 1.49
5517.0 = 1.25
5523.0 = 1.37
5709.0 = 1.73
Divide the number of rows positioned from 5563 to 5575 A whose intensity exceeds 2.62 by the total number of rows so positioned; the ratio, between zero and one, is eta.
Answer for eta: 0.25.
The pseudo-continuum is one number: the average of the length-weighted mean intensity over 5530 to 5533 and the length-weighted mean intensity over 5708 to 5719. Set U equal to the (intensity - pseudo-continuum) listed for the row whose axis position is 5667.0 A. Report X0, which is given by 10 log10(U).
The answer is -6.9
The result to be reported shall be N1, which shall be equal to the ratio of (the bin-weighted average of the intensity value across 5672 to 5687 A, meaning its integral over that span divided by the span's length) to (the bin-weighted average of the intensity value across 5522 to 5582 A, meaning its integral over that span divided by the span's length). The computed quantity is 0.95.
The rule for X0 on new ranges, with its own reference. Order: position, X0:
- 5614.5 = 2.3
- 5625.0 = -8.5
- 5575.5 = -2.9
